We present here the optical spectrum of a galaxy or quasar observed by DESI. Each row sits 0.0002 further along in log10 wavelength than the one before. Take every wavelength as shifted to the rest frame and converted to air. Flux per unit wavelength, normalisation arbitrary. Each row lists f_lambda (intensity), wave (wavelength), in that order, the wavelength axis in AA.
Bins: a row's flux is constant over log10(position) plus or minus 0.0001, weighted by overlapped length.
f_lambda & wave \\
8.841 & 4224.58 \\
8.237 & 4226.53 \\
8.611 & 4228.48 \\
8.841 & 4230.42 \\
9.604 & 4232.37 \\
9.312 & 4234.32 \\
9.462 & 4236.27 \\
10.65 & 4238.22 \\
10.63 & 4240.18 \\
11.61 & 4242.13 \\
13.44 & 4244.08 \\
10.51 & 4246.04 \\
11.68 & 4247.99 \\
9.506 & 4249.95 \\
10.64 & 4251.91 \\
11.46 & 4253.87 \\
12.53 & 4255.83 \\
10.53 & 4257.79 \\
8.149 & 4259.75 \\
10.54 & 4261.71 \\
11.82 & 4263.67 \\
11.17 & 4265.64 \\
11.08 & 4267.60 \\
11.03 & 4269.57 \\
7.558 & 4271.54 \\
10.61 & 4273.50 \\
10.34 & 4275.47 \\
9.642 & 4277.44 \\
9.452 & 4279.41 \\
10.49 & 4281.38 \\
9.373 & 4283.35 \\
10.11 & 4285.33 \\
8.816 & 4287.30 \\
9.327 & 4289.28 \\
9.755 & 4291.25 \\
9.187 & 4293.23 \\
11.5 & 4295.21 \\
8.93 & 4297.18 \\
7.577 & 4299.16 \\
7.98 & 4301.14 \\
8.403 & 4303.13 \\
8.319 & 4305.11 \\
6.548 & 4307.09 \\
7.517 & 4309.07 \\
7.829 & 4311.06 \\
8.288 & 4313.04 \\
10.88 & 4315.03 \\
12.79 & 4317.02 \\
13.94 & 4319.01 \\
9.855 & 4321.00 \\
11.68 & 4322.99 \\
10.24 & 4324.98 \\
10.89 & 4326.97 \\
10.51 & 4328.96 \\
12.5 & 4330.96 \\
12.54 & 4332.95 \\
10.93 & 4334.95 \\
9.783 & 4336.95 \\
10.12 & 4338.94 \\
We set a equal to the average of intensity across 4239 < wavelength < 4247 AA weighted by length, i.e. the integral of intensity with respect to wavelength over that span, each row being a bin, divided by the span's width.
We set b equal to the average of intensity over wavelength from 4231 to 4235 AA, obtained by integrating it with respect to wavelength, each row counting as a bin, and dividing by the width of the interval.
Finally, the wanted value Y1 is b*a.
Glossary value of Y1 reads 108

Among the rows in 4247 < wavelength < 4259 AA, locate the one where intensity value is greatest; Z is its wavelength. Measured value 4255.83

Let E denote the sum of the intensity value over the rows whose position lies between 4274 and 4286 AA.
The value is 59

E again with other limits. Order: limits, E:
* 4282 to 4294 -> 57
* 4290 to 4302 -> 55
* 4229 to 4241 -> 58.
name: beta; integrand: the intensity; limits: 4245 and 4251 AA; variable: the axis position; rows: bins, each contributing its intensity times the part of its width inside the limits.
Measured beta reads 64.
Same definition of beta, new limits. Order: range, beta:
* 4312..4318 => 64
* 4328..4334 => 71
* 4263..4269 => 68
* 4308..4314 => 47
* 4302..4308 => 47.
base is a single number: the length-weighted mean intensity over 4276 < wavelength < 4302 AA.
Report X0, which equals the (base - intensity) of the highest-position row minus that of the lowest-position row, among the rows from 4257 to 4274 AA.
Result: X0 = -0.1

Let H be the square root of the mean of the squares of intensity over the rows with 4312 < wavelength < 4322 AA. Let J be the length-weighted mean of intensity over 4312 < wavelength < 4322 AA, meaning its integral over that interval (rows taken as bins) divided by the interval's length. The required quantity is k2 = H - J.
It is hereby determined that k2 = 0.20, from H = 11.3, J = 11.1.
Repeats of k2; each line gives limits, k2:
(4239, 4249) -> 0.08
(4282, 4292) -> -0.02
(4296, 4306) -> -0.05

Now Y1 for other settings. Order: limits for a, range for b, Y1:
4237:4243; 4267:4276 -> 110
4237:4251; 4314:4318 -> 131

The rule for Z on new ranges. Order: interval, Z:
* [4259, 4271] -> 4263.67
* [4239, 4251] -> 4244.08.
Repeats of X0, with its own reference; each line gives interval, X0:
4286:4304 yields 0.4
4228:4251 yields -0.9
